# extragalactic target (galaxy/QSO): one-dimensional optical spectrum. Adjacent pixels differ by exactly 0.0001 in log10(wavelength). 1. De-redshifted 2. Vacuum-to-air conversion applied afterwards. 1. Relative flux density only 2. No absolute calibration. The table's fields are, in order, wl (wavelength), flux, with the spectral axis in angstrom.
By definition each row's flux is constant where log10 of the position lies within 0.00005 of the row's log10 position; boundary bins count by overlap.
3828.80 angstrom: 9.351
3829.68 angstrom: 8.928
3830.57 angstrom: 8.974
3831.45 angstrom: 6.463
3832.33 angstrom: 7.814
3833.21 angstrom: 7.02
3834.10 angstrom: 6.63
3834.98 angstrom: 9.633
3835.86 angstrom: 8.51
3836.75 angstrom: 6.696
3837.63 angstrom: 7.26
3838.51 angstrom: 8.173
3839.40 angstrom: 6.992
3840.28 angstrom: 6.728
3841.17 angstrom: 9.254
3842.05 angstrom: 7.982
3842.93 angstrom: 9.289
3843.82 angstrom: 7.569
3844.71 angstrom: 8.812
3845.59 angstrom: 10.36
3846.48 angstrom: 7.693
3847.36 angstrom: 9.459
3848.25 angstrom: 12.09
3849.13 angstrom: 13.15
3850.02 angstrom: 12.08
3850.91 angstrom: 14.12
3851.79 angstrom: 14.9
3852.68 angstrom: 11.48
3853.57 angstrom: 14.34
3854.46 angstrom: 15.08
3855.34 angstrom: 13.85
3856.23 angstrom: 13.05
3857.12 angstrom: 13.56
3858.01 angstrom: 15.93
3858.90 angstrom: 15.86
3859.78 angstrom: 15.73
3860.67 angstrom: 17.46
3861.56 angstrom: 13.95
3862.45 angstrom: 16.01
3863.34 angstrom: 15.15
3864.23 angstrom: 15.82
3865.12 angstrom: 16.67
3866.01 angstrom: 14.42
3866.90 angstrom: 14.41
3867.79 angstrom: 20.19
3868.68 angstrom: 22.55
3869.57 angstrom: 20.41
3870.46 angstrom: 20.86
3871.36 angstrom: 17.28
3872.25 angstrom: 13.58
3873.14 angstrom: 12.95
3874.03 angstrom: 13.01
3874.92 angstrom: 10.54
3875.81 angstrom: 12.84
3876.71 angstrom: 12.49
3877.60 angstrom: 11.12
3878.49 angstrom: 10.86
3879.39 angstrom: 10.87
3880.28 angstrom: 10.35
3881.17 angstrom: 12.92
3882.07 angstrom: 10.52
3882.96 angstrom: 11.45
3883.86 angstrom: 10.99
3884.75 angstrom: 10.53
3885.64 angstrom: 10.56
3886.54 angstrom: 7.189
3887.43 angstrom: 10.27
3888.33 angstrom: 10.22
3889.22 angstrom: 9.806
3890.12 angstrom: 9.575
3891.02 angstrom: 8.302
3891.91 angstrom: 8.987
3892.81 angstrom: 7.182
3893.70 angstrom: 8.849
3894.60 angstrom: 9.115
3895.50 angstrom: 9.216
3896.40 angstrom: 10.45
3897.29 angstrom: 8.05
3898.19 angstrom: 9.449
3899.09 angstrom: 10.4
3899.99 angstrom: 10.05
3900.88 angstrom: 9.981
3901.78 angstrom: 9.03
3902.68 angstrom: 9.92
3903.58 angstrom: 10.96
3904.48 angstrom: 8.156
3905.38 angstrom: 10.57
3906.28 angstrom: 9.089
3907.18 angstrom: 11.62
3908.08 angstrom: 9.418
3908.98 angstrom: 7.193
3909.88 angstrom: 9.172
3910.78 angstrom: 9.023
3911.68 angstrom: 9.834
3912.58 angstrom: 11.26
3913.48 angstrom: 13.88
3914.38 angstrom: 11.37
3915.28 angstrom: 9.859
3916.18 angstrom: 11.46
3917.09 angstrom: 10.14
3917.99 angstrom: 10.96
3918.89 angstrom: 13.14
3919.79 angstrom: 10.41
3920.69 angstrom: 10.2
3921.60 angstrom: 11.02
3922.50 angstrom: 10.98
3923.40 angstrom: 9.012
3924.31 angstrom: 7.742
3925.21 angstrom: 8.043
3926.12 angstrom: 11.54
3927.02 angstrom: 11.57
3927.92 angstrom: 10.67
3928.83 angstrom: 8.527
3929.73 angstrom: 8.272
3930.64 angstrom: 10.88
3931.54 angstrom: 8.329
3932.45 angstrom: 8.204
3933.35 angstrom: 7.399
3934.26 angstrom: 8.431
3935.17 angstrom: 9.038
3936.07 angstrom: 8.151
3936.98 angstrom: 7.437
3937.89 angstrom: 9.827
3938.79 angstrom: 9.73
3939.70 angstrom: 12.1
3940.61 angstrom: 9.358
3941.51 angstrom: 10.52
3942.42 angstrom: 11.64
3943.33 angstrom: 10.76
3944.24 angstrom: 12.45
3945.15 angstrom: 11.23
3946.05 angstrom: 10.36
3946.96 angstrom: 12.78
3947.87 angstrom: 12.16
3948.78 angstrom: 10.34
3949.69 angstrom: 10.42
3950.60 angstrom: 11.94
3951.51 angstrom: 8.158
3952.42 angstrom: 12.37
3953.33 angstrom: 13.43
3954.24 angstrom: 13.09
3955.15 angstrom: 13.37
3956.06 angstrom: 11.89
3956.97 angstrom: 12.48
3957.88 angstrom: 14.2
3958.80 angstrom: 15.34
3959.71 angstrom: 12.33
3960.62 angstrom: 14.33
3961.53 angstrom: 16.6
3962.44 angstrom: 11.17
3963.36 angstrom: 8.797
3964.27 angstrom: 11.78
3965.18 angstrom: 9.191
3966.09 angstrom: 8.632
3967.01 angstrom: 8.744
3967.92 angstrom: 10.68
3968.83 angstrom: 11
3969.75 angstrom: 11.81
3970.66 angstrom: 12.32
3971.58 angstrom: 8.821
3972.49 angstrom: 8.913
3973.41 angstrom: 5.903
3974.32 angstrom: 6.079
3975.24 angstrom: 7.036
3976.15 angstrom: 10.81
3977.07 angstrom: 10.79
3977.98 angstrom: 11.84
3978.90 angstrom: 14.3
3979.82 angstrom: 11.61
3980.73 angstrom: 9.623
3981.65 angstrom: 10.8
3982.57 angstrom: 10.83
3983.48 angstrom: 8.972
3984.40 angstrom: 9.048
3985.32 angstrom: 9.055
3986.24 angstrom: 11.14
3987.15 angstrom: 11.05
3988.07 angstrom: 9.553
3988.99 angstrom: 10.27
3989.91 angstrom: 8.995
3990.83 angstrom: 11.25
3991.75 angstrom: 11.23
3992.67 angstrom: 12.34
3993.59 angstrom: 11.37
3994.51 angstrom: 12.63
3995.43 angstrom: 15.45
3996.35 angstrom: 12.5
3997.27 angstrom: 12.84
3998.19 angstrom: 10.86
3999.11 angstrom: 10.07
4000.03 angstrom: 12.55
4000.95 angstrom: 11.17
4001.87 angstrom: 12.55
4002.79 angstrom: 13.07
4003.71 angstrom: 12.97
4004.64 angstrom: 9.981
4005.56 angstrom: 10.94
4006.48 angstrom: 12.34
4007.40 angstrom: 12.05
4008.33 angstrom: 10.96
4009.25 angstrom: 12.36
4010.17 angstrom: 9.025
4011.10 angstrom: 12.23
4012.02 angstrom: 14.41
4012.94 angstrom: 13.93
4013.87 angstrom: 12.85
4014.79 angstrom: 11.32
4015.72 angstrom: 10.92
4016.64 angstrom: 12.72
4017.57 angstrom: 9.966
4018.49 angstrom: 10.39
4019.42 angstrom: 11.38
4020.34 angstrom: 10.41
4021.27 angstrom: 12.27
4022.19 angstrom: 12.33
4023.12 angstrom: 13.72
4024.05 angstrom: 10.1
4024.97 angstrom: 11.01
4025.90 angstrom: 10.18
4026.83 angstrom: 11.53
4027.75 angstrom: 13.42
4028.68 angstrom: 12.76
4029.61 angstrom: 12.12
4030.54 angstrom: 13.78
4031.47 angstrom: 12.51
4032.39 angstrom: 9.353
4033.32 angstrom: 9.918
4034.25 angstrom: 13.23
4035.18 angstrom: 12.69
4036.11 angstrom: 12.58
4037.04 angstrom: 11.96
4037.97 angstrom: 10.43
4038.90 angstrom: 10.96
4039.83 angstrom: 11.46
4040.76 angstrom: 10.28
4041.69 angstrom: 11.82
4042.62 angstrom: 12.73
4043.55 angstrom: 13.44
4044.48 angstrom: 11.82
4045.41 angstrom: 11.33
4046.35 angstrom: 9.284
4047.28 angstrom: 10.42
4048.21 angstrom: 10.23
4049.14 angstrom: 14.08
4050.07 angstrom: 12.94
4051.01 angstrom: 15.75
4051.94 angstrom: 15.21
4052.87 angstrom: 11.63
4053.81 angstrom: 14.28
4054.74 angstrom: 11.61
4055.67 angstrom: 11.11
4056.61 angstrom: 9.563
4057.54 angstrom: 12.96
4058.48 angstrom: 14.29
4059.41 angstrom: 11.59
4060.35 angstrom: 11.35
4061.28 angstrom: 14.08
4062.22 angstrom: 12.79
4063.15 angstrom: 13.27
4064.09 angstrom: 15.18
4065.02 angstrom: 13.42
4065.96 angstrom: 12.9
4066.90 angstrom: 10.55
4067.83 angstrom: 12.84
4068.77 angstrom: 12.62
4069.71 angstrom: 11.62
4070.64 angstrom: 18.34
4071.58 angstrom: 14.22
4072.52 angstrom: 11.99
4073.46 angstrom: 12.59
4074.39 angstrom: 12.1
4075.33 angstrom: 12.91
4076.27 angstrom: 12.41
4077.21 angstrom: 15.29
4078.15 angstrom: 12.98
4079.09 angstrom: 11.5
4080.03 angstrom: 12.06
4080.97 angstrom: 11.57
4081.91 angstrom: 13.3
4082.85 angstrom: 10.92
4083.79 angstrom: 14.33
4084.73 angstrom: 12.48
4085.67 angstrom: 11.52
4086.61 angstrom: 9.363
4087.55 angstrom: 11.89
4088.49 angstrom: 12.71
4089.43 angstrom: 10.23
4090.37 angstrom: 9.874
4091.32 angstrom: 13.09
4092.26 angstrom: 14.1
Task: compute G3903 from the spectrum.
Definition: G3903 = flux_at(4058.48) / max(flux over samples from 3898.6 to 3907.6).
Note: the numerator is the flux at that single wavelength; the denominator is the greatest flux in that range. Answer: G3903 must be 1.23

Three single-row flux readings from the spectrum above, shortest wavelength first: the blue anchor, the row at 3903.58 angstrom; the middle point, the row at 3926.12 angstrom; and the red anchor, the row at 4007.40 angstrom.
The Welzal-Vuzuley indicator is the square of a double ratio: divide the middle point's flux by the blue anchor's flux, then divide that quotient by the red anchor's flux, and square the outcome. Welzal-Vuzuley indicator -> 0.008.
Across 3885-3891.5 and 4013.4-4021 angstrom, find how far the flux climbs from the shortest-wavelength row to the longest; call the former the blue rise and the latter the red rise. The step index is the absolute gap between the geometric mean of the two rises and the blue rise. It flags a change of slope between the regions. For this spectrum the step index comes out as 4.6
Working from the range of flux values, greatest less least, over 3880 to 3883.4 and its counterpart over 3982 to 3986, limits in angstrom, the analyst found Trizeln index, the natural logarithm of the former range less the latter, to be -0.34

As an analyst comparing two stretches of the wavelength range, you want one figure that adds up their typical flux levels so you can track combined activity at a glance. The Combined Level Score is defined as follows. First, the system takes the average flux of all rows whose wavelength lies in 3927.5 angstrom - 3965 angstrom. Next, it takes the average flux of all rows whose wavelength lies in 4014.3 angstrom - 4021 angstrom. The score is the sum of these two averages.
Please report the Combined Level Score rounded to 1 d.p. 22.0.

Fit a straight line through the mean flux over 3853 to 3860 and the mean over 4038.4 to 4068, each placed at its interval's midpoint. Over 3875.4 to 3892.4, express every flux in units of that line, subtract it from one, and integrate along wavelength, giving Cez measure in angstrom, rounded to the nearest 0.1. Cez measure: 4.5 angstrom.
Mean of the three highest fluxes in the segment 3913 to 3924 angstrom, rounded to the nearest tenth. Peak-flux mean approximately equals 12.8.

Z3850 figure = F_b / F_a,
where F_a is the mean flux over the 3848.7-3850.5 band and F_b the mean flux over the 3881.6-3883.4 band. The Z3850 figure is 0.87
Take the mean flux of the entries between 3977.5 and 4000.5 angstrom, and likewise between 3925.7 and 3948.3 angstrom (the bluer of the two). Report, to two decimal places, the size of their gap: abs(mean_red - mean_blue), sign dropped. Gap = 1.15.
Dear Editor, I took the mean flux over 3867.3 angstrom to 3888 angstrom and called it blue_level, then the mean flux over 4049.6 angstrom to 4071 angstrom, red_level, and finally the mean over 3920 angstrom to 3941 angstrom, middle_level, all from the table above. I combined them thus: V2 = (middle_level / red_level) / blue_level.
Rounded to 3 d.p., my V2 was 0.055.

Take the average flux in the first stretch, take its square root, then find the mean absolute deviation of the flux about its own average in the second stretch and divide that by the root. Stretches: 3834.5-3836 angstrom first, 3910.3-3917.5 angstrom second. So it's 0.38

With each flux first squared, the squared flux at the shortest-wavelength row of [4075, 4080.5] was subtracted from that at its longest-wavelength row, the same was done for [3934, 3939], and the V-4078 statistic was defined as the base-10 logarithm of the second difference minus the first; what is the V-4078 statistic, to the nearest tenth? 1.7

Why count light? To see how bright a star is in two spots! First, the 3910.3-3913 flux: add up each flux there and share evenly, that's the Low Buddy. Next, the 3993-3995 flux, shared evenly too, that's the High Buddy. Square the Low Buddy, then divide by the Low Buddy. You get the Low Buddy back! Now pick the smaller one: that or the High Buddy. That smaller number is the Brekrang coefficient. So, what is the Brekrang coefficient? 10.0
